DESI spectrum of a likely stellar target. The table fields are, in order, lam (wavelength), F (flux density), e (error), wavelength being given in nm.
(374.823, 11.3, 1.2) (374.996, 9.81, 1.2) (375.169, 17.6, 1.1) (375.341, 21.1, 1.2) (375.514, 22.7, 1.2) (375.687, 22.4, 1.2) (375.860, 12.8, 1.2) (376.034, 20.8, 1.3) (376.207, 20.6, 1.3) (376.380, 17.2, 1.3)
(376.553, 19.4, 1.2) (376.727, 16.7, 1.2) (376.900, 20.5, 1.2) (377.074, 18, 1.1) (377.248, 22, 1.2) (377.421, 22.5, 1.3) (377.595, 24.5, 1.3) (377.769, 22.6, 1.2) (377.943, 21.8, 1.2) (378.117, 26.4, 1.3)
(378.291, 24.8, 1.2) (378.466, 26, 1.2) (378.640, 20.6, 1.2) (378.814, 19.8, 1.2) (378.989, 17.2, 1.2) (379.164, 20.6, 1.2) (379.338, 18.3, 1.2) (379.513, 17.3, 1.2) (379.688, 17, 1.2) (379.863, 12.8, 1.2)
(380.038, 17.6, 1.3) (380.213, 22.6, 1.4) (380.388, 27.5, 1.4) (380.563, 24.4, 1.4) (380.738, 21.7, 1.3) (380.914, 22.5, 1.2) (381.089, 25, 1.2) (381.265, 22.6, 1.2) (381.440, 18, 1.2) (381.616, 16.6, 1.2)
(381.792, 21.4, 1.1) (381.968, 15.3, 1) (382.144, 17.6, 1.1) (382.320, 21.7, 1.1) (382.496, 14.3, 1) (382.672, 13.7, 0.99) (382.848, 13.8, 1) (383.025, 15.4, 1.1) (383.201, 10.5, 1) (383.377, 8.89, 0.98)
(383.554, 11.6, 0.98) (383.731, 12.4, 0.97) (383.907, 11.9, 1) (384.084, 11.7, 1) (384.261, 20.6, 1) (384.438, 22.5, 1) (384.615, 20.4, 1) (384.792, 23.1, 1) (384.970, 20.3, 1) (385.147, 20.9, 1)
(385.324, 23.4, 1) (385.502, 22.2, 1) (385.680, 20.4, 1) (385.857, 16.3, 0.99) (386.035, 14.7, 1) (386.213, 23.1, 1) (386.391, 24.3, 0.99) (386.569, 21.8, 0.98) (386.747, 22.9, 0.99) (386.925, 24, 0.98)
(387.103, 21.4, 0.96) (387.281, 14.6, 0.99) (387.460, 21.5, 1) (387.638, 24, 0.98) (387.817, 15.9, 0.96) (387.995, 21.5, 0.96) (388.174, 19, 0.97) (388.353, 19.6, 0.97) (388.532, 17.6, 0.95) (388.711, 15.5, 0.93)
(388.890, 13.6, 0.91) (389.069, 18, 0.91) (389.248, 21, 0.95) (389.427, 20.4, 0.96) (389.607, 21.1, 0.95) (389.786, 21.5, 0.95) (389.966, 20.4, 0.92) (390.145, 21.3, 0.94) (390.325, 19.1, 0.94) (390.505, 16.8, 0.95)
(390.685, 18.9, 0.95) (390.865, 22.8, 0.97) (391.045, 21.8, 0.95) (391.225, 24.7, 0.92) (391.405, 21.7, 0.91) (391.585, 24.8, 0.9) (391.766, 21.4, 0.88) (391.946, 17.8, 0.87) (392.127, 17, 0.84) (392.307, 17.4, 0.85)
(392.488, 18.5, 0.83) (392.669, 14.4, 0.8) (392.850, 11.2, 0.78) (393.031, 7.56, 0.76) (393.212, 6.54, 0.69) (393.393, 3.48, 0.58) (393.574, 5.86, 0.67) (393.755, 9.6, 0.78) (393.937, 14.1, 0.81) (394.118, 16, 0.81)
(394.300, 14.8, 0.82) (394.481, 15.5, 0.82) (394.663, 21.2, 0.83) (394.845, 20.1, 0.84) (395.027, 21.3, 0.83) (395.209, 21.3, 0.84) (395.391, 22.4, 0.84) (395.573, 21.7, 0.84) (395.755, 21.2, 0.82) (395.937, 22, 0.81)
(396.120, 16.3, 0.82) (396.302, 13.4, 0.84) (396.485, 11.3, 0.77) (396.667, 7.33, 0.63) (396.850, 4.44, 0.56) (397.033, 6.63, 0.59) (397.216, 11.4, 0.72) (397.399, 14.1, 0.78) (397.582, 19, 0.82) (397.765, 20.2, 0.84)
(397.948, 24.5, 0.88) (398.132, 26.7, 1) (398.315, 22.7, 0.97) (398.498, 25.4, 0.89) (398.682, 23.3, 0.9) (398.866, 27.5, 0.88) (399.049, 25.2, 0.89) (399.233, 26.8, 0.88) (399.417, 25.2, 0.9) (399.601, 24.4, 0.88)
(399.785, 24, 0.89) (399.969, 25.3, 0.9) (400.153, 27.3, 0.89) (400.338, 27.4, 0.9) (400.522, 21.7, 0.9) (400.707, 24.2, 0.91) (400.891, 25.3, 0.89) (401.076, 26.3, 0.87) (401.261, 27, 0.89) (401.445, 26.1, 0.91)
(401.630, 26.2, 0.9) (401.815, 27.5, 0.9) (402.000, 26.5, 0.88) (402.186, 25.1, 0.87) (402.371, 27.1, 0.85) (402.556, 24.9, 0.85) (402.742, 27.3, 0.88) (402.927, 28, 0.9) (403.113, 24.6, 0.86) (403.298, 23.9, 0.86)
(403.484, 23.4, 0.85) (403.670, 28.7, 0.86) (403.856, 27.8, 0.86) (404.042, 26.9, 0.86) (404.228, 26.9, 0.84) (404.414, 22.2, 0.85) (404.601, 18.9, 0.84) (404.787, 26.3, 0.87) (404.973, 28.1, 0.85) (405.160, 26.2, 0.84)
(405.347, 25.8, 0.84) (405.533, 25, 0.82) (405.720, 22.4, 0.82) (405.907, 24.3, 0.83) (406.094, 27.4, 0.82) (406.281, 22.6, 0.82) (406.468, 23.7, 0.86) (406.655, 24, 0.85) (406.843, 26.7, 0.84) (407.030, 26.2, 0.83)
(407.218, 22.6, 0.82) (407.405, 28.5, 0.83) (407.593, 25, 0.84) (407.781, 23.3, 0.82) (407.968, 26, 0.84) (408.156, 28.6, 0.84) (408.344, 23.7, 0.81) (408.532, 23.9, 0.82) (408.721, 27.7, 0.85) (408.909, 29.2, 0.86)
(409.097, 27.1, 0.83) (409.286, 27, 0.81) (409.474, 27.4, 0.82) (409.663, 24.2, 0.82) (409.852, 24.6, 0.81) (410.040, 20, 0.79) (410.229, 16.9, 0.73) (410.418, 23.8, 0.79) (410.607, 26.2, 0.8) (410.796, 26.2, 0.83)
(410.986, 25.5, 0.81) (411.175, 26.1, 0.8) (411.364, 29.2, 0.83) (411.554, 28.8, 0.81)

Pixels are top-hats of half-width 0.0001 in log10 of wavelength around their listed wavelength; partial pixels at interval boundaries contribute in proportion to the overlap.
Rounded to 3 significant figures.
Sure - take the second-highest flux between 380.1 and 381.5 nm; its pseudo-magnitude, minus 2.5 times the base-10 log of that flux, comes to -3.49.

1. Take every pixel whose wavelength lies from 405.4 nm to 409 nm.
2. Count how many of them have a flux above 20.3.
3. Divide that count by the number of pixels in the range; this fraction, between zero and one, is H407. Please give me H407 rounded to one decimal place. 1.0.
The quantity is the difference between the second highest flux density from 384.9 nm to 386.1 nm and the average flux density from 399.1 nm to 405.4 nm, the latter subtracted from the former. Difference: -3.5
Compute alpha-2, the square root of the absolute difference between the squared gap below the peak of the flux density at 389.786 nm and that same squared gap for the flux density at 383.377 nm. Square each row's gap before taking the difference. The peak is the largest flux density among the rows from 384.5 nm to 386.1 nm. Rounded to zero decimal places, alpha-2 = 14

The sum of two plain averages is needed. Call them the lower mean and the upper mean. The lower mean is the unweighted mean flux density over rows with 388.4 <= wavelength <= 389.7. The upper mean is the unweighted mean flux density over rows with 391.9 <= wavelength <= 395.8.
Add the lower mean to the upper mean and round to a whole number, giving 34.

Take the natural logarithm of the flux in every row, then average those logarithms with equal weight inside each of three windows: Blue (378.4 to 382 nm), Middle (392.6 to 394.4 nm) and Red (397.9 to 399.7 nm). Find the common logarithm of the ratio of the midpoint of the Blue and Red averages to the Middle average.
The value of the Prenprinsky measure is 0.143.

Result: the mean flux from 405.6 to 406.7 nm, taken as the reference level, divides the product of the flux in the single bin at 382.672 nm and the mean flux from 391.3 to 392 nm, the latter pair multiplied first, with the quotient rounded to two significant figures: 12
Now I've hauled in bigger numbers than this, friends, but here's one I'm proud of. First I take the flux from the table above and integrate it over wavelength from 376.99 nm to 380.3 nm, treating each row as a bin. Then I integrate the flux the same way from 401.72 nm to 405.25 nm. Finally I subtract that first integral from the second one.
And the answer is 22.7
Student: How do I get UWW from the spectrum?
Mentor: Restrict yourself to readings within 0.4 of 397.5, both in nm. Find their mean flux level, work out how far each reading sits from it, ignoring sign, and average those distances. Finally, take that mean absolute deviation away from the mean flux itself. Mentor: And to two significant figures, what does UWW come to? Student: 13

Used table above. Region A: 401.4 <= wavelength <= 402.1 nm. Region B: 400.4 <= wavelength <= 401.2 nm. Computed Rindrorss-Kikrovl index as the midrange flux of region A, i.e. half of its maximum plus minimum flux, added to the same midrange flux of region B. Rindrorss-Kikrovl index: 51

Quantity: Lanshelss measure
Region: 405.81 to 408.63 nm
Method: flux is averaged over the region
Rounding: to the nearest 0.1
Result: 25.1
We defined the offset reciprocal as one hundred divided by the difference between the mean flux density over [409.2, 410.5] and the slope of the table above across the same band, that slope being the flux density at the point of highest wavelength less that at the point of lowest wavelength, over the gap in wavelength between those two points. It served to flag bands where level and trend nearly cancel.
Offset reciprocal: 3.81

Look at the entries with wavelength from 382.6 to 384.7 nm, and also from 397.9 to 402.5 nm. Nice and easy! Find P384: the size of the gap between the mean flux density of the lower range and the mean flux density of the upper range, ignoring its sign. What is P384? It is 11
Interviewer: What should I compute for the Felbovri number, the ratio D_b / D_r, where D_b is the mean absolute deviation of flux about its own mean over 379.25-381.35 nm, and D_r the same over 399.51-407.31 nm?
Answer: 2.1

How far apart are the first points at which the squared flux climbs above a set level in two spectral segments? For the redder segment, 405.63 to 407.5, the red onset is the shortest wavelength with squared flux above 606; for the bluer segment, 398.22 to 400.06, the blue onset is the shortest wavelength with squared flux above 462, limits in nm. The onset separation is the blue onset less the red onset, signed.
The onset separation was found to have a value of -7.78 nm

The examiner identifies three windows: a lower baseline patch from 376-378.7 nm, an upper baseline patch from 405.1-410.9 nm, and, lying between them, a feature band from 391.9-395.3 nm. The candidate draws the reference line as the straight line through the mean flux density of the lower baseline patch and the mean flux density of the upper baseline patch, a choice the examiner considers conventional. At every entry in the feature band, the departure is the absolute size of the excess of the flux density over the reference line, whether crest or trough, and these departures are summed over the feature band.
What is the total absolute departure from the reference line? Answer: 171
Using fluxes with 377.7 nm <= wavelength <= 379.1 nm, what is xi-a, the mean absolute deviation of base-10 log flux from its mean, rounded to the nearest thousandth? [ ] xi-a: 0.050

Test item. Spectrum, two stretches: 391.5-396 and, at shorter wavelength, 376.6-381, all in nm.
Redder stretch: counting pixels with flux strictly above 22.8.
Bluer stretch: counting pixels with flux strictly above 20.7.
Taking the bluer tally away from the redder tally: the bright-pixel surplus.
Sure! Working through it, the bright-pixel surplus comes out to -12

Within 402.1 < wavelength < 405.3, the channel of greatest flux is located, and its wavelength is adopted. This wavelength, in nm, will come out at 403.670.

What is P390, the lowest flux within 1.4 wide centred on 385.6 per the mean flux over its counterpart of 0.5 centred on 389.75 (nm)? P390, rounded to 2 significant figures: 0.70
